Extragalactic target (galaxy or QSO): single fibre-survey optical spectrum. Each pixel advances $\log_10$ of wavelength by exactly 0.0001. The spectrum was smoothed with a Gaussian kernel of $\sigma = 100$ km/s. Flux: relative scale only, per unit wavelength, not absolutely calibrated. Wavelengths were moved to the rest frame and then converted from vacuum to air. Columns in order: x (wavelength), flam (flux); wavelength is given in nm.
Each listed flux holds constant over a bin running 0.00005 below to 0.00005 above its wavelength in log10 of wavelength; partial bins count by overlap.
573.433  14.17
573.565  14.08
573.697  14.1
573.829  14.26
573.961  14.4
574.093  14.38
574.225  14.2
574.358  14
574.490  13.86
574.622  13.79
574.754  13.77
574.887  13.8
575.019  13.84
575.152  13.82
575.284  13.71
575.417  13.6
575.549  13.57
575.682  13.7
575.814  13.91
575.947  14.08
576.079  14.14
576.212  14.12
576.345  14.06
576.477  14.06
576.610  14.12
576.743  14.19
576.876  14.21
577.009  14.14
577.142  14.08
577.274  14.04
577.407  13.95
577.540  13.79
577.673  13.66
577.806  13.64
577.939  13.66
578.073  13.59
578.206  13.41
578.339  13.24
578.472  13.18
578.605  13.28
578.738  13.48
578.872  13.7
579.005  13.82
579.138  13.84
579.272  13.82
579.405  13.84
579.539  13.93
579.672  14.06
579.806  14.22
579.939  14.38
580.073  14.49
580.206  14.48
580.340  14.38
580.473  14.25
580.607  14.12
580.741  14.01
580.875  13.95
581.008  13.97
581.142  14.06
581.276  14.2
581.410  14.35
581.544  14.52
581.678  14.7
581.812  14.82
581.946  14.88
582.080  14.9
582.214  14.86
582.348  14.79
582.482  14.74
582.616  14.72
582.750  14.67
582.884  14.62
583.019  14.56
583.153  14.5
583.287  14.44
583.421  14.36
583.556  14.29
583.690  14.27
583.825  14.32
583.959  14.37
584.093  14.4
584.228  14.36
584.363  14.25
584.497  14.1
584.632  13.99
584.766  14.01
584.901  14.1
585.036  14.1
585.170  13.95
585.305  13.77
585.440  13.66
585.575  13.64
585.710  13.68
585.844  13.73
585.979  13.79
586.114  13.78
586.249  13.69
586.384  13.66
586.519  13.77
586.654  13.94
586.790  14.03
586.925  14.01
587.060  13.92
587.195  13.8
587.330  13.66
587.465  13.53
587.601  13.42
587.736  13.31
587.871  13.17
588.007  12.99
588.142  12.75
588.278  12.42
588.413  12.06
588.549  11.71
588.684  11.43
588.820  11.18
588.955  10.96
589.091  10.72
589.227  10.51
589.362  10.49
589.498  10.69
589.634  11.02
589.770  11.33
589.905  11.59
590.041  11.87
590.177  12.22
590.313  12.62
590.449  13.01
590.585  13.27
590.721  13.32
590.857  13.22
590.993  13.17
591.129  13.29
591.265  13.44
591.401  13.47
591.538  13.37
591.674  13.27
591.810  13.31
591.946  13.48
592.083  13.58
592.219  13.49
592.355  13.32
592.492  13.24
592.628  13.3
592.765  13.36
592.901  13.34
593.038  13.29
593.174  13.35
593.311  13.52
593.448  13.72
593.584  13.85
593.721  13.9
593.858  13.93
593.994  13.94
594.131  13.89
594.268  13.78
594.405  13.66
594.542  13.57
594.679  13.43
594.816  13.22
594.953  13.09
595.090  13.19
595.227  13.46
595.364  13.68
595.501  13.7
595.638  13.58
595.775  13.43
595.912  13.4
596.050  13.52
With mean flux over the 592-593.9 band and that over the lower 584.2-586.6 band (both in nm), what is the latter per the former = 1.03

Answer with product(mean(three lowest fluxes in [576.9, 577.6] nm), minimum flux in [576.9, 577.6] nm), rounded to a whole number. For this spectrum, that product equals 192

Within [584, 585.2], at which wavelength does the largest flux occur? 584.093 nm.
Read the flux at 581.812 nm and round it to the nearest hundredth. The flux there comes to 14.82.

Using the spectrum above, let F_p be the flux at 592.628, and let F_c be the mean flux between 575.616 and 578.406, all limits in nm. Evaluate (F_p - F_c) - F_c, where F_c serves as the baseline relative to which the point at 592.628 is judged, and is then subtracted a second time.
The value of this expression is -14.5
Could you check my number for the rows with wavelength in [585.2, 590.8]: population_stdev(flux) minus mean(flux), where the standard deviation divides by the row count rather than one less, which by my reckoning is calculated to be -11.6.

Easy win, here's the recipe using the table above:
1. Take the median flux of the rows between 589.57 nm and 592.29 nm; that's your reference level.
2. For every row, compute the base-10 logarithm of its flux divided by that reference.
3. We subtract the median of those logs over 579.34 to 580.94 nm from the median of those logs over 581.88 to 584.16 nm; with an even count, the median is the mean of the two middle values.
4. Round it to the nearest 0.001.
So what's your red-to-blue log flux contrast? 0.012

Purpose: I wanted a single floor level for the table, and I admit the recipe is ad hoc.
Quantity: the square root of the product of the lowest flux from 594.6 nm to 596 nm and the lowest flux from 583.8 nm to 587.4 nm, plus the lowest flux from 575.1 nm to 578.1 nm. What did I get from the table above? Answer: 26.9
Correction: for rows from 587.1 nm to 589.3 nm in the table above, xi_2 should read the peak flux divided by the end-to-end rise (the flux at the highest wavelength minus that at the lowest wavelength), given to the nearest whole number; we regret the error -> -4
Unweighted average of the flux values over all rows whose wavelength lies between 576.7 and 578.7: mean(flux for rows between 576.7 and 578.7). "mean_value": 13.7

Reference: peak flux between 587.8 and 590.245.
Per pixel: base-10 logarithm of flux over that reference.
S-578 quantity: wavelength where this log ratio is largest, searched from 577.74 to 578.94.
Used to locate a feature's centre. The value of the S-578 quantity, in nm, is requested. 578.872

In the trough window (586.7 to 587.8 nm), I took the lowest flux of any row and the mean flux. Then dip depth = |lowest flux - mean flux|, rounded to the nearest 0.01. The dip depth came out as 0.40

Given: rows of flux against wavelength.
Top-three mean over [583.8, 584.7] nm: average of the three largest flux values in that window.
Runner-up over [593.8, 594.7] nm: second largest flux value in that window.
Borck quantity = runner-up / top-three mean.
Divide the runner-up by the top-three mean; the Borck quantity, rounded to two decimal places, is 0.97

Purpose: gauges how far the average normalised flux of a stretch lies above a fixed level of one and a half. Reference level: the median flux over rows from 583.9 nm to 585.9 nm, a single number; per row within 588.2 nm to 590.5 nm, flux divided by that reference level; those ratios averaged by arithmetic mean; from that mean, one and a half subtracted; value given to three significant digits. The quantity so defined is -0.678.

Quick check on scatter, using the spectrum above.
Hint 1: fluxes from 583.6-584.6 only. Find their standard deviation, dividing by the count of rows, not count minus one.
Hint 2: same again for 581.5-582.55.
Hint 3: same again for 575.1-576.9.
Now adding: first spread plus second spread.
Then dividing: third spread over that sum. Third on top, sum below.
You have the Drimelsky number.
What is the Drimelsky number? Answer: 1.04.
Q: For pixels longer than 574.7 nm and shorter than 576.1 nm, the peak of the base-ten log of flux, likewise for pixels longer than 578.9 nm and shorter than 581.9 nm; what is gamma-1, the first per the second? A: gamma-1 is 0.98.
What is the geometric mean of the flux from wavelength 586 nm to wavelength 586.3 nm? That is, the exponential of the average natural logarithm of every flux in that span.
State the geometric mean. 13.73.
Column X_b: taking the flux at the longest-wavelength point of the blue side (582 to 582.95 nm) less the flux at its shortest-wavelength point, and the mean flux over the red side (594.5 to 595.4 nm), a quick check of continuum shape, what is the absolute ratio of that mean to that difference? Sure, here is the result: 48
